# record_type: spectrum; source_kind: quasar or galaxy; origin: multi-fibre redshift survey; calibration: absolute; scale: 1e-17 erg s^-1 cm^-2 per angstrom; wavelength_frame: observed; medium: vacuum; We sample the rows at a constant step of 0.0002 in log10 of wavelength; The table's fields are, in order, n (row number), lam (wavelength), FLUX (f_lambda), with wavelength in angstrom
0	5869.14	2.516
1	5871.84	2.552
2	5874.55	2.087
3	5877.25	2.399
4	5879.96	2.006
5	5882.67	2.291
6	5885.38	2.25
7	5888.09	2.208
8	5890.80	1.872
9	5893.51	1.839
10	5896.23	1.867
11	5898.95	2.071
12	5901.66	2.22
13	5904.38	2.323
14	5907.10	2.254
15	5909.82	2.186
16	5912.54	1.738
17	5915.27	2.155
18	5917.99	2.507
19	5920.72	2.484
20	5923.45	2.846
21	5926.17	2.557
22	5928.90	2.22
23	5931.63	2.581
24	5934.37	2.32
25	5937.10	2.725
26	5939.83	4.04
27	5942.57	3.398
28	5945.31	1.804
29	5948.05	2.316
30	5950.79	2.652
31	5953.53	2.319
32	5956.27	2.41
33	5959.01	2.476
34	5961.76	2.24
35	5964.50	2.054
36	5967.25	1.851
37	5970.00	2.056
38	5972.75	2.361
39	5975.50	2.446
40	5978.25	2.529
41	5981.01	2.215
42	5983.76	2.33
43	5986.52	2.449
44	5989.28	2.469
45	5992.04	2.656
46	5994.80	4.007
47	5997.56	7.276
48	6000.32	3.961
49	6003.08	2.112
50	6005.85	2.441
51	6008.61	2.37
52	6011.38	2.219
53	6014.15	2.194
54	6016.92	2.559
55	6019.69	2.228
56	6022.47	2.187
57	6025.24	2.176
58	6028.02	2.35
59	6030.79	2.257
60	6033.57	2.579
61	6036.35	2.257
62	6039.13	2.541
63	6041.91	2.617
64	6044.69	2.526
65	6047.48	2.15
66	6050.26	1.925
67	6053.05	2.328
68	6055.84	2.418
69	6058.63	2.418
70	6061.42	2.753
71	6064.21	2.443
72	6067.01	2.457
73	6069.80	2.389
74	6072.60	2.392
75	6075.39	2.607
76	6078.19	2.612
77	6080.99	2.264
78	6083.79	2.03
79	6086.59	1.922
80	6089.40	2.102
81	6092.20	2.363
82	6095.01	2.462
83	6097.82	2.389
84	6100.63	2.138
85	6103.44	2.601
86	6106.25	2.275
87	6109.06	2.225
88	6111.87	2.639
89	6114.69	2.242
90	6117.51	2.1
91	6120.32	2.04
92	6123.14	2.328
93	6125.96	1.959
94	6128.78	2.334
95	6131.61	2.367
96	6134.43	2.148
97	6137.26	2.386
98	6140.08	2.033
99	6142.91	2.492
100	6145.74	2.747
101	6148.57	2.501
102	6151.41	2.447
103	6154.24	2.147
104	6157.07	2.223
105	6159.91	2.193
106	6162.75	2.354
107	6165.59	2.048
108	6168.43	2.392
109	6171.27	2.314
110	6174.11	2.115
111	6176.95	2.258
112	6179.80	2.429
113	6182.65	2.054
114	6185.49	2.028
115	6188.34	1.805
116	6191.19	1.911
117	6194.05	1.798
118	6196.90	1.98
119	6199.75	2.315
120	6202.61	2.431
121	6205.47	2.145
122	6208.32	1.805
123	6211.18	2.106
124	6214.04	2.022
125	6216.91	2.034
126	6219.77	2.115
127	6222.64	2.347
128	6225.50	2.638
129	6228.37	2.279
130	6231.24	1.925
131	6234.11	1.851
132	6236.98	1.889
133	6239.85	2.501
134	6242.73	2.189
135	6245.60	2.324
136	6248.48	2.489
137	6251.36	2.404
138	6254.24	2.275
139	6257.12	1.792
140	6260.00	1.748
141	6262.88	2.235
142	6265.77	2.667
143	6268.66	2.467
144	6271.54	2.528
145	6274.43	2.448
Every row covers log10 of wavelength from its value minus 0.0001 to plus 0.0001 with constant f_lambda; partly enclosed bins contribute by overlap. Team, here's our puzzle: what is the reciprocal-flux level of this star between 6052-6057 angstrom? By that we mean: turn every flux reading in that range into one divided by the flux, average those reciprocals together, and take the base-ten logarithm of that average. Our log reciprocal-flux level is -0.375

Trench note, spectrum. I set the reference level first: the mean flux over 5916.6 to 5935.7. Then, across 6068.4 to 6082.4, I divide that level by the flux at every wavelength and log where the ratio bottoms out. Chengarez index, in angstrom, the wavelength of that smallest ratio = 6078.19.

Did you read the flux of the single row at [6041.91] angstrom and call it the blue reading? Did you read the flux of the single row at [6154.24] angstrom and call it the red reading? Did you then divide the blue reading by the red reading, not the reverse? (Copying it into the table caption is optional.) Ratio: 1.22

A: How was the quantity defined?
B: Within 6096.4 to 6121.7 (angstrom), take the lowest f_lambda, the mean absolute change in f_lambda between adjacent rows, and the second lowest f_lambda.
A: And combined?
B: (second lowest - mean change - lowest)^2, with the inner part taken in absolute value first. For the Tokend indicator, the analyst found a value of 0.041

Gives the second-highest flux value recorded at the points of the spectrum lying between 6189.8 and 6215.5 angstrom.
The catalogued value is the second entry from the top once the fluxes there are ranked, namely 2.315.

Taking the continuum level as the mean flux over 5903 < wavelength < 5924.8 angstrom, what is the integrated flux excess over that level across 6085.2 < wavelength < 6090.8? -1.7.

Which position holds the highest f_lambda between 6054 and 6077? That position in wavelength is 6061.42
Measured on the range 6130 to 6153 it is 6145.74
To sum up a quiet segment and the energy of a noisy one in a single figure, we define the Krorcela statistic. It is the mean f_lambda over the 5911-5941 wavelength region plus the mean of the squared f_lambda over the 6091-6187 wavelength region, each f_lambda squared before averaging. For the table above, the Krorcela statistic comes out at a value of 7.8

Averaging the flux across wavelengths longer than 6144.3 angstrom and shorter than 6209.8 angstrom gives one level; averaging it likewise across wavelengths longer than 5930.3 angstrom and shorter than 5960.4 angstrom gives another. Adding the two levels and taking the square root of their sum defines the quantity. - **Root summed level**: 2.20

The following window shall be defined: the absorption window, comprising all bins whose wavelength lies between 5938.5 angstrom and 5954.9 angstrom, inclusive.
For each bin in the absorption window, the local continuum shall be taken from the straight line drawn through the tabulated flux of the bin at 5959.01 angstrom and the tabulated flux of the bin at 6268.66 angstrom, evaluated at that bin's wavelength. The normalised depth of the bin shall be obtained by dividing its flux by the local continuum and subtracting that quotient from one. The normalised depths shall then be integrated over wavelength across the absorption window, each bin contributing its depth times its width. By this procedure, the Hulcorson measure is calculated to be -1.8 angstrom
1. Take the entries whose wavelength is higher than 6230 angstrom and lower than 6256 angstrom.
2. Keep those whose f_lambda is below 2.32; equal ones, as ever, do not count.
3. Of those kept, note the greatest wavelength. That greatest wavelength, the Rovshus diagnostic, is 6254.24 angstrom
